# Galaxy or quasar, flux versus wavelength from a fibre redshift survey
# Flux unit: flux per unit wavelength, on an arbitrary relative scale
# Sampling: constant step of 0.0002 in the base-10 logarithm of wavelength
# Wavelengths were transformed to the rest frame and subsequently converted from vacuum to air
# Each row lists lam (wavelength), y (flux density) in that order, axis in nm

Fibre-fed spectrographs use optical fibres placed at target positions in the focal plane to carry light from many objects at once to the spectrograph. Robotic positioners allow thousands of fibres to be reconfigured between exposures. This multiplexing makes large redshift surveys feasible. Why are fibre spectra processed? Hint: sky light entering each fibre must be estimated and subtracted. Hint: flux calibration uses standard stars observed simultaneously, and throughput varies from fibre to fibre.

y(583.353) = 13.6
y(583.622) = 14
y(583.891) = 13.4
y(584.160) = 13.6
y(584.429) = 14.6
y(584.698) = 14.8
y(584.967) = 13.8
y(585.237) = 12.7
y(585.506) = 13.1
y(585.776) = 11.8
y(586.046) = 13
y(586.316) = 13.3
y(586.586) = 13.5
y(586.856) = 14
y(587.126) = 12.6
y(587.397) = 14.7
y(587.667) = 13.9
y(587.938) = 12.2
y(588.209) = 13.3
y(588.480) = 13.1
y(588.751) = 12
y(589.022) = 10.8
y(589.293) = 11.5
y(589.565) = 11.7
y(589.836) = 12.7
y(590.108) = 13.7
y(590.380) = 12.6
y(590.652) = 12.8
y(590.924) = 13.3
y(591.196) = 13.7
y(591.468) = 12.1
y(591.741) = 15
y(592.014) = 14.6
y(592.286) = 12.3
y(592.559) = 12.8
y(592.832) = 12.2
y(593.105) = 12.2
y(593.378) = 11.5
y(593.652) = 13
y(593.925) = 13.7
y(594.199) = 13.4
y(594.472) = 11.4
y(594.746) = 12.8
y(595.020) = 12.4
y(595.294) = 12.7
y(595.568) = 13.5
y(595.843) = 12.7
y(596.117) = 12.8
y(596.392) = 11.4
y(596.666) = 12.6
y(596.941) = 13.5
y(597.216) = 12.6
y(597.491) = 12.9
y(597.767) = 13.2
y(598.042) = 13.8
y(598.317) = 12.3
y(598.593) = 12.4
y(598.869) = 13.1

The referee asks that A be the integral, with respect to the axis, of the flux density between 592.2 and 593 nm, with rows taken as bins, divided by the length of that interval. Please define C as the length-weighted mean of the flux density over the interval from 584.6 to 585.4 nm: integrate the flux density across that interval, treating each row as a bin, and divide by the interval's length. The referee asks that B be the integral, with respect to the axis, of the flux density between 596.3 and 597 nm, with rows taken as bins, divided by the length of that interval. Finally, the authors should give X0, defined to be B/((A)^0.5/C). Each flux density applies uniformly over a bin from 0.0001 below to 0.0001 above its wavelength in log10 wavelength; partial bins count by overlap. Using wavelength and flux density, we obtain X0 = 48.5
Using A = 12.43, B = 12.5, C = 13.7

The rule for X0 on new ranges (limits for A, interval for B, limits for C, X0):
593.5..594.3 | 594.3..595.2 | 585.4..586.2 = 42.5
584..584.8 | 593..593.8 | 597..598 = 42.2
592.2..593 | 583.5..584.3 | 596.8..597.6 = 50.4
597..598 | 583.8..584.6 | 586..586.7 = 51.3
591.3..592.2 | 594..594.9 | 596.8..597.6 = 44.1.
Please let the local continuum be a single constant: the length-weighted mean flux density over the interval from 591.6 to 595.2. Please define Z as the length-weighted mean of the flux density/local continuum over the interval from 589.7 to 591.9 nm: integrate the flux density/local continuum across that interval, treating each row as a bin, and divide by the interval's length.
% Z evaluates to 1.03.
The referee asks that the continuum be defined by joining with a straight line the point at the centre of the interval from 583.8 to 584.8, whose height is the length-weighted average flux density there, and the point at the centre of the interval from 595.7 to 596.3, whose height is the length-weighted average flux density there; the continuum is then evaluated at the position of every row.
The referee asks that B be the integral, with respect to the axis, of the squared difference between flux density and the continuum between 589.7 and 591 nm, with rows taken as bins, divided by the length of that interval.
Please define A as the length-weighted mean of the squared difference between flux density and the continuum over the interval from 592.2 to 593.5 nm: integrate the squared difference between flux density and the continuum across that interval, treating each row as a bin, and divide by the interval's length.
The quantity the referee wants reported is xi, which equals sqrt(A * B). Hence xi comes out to 0.50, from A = 0.8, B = 0.3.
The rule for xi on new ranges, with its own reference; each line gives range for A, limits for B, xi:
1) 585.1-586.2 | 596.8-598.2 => 1.19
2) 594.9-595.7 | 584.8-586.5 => 0.58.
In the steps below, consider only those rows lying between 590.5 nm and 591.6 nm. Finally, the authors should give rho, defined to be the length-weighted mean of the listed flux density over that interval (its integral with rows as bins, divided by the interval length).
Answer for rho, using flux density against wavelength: 13.0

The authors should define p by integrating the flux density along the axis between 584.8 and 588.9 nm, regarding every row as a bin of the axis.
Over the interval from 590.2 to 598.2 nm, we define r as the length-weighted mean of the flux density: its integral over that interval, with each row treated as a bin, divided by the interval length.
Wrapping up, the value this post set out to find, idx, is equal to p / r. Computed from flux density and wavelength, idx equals 4.2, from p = 54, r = 12.9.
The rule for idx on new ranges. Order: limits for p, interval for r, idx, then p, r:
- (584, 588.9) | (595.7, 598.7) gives 5.1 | 65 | 12.7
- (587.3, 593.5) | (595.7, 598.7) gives 6.2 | 79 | 12.7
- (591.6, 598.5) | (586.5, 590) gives 6.9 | 89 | 12.8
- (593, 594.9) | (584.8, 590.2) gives 1.9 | 24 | 12.9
